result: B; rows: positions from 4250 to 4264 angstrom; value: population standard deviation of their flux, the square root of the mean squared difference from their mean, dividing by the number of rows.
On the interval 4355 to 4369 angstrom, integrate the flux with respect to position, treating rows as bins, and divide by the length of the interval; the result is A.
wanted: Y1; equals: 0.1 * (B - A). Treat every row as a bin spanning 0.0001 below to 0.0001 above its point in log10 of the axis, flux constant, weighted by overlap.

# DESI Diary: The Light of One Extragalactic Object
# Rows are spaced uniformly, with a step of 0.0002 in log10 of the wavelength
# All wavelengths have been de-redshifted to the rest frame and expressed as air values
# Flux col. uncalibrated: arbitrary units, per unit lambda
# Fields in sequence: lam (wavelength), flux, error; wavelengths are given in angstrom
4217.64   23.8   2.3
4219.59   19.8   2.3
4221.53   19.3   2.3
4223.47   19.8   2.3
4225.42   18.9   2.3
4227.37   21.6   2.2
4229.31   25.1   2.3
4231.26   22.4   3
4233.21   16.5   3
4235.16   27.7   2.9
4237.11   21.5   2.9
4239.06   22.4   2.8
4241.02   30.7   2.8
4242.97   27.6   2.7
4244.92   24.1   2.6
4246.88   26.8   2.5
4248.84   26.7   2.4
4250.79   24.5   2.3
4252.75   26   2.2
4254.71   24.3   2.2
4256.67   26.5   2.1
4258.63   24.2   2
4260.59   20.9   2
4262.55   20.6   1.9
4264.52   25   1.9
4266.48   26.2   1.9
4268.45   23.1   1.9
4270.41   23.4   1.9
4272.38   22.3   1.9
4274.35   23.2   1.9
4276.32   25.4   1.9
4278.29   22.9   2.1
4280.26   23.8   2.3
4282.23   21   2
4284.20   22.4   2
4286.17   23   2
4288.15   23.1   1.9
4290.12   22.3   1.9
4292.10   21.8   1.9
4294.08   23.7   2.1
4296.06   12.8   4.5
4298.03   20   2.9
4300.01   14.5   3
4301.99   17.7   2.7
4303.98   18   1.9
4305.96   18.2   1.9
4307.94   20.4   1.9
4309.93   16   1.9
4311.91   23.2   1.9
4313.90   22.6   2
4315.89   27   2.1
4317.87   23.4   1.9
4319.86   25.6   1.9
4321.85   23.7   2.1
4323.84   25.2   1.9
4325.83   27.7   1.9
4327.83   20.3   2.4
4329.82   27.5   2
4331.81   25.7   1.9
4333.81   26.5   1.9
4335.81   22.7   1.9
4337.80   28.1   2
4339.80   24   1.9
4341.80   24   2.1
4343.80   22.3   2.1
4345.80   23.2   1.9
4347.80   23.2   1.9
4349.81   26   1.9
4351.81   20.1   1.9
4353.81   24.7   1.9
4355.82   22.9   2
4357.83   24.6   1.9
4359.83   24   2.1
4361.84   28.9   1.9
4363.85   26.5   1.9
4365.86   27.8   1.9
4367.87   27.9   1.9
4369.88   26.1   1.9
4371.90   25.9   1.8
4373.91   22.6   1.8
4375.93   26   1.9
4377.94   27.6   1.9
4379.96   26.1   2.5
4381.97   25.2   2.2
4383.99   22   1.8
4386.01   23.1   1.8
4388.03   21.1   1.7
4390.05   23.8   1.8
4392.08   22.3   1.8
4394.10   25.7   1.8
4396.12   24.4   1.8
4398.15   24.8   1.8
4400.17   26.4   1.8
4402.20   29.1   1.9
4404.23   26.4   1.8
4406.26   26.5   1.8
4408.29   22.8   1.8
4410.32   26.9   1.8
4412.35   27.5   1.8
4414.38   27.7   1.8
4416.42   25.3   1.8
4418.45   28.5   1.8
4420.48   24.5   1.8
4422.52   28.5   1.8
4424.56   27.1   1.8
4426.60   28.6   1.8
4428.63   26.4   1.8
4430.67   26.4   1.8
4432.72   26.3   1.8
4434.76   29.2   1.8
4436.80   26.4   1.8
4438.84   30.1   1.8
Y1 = -2.40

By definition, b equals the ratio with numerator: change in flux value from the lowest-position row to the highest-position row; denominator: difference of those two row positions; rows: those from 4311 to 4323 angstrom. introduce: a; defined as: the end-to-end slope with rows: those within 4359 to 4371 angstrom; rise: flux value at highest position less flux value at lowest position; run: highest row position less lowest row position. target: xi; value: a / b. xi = 4.2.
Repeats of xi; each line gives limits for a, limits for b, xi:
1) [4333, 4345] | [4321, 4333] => -2.1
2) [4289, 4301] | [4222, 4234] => 2.3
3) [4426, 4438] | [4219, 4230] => -0.4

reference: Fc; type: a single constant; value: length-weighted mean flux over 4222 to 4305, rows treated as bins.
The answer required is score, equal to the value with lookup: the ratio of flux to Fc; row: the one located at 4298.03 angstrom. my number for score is 0.88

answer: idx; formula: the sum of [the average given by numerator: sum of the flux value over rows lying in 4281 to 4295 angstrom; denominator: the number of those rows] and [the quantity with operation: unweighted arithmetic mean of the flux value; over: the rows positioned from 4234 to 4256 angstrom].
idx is 48.1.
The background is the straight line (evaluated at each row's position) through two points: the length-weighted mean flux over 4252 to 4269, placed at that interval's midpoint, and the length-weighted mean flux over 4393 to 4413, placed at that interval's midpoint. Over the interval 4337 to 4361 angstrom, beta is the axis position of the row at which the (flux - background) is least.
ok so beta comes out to 4351.81 angstrom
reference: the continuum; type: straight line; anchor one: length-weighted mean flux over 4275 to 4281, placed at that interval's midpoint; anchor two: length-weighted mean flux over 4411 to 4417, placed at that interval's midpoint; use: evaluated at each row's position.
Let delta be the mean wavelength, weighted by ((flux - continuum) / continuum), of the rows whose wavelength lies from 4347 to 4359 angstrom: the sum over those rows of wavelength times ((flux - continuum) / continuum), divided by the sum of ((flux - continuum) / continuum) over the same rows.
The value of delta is 4352.7 angstrom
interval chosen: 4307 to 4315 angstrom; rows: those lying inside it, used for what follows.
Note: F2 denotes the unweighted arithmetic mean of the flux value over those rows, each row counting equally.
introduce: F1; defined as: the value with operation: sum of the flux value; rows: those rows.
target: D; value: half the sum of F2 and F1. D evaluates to 51.4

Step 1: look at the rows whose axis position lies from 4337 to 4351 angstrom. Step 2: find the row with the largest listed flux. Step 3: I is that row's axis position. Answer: 4337.80 angstrom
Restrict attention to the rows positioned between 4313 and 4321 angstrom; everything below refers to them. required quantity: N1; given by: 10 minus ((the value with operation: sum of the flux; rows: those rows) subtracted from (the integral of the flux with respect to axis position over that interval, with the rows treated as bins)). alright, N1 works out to -89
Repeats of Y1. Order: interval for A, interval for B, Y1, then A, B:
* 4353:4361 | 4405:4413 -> -2.23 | 24.1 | 1.8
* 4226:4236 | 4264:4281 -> -2.12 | 22.4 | 1.2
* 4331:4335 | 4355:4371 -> -2.39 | 25.9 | 2.0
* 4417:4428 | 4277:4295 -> -2.65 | 27.3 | 0.8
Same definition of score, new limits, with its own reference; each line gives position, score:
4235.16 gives 1.22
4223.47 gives 0.87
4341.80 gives 1.06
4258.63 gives 1.07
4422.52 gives 1.26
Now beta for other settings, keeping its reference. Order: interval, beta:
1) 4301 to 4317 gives 4309.93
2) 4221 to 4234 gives 4233.21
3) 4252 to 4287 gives 4262.55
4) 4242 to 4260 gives 4258.63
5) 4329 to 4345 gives 4343.80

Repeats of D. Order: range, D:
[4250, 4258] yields 63.3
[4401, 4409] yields 65.5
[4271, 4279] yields 58.6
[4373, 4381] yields 63.9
